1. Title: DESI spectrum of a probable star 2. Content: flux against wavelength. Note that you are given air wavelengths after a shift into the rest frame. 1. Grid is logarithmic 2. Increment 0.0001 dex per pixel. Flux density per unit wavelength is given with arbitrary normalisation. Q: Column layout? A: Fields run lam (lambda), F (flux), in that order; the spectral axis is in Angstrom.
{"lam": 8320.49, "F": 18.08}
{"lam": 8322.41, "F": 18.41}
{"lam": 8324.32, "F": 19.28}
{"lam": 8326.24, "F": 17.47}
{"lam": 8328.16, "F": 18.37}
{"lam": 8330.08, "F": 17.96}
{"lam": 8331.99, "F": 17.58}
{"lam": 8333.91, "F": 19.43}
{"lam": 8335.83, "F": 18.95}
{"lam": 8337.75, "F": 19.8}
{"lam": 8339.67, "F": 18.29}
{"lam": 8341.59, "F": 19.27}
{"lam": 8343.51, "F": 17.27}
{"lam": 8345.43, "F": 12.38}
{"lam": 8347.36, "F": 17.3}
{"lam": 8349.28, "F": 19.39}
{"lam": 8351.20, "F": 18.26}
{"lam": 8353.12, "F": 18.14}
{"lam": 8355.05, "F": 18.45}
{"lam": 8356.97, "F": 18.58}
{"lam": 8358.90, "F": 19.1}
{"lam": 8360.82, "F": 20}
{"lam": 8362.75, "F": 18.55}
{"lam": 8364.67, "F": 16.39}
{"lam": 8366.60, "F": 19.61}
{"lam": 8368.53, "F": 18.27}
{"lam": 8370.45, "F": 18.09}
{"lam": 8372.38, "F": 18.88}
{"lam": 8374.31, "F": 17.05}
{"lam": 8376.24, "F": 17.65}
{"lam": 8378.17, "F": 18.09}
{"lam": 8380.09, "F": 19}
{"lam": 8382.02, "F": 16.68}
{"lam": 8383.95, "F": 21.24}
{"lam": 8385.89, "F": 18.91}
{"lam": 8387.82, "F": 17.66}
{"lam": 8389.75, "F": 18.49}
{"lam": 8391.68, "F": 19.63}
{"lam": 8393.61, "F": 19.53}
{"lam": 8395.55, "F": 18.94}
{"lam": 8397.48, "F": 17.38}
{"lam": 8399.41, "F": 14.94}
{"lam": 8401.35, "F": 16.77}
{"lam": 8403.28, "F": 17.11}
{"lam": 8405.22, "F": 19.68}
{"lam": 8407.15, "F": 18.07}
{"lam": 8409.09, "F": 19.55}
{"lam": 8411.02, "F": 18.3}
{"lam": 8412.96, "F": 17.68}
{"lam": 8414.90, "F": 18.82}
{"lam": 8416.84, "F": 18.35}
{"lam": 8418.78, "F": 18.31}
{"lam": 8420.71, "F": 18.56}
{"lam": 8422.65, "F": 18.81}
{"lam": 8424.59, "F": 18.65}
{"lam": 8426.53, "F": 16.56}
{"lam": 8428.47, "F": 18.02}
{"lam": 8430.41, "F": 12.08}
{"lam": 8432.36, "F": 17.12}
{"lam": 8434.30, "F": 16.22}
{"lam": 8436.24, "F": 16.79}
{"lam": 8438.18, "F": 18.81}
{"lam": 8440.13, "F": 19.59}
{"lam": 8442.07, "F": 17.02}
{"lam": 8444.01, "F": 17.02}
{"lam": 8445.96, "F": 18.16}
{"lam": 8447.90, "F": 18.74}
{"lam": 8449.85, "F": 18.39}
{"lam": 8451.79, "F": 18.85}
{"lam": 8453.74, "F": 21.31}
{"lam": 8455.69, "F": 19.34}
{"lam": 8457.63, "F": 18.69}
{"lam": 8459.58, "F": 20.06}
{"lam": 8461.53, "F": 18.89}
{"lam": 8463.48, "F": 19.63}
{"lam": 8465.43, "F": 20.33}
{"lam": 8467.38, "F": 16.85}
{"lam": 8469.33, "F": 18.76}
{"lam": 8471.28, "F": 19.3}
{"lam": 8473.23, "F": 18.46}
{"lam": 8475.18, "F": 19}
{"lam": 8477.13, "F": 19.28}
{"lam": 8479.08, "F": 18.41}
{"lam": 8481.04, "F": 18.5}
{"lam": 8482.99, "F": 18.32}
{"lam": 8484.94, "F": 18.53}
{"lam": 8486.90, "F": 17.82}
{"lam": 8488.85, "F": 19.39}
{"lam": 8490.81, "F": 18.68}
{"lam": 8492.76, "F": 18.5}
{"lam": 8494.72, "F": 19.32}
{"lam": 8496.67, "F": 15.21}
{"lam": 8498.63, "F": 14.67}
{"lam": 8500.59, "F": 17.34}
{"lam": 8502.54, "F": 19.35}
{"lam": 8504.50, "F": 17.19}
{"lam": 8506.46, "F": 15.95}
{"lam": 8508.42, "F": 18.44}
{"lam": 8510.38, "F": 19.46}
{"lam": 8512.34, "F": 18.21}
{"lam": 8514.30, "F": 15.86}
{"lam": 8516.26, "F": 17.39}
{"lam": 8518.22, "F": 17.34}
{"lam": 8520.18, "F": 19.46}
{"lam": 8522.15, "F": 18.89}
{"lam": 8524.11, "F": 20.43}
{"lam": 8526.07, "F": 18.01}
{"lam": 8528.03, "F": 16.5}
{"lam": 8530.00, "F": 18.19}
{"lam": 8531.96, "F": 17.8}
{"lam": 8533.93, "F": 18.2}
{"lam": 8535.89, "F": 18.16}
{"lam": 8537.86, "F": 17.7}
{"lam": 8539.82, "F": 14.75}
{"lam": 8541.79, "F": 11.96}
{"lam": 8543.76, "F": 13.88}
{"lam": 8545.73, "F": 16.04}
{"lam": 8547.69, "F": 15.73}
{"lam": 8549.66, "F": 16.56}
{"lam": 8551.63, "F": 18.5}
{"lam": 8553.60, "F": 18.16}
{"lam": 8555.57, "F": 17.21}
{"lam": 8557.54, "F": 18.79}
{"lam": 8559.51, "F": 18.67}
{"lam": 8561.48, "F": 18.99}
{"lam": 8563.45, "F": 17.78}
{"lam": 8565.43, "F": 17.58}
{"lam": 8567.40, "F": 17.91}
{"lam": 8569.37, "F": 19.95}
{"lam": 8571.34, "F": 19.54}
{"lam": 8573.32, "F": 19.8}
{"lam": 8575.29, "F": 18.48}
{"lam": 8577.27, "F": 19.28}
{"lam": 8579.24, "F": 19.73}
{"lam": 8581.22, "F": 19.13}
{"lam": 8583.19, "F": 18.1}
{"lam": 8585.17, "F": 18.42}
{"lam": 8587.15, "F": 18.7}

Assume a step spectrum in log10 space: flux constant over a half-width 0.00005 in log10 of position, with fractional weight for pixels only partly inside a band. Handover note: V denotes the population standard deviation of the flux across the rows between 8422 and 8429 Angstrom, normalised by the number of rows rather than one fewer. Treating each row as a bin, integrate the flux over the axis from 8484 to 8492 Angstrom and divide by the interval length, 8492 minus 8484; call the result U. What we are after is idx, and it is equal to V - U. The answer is -17.7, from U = 18.6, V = 0.9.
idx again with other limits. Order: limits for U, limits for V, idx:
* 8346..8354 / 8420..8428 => -17.1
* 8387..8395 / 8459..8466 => -18.3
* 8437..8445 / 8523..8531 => -16.7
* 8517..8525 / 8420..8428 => -18.0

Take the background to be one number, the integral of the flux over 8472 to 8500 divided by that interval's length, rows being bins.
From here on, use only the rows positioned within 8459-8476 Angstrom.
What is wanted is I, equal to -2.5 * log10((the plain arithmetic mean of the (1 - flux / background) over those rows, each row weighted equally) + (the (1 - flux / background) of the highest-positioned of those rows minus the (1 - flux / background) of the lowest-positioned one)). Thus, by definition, 5.0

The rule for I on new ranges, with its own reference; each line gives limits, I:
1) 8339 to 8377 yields 3.5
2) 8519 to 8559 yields 2.7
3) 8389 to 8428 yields 2.5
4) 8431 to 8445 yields 3.5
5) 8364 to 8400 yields 2.8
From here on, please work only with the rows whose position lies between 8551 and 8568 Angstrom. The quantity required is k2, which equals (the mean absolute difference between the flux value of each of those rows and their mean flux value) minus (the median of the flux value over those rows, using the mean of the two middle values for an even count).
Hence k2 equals -18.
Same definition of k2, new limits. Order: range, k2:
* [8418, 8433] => -17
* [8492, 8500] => -15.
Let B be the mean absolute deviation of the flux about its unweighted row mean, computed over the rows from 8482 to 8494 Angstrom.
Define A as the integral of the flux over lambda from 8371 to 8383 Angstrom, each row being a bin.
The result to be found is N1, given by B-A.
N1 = -215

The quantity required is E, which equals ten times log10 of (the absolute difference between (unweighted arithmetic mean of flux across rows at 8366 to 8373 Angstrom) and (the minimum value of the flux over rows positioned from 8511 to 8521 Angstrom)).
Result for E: 4.6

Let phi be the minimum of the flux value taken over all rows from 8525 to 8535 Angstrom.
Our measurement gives 16.5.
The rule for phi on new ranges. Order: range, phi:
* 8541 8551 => 11.96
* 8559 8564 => 17.78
